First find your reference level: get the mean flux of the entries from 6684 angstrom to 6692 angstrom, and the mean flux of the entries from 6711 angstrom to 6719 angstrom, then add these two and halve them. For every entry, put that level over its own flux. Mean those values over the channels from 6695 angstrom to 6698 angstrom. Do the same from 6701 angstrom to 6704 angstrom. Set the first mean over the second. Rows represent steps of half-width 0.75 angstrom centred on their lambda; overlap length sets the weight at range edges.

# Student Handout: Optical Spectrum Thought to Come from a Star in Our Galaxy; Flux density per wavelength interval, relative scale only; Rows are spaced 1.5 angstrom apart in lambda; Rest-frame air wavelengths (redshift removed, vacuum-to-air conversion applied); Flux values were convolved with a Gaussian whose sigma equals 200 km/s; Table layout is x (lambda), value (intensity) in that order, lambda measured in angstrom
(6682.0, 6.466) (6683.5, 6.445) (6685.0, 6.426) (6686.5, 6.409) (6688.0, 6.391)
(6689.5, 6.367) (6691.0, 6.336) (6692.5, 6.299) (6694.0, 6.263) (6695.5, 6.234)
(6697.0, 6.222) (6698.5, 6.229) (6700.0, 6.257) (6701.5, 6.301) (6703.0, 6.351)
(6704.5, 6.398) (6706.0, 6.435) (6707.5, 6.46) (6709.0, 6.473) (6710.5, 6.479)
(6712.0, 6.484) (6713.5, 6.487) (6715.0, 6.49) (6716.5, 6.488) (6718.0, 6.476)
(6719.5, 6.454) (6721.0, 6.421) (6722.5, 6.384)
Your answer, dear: 1.02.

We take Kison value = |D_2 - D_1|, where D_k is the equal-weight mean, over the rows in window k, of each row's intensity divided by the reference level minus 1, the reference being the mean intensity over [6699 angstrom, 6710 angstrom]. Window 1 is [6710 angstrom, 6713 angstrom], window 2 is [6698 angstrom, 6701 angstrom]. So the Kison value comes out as 0.037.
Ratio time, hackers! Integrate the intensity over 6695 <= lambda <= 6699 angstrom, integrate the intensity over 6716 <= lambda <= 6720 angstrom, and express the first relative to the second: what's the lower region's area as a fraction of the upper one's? 1.0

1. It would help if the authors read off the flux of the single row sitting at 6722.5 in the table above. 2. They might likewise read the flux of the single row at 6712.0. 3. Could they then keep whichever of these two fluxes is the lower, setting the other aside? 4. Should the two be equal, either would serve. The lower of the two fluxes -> 6.38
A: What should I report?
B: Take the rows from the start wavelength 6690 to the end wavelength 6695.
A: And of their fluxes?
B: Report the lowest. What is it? 6.263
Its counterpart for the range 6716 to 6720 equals 6.454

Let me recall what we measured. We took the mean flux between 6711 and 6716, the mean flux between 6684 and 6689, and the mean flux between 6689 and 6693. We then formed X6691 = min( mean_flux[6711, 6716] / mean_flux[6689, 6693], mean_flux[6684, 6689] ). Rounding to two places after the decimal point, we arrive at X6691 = 1.02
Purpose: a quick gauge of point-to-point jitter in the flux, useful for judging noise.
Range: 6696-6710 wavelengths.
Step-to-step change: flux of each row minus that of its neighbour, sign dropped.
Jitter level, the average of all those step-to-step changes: 0.031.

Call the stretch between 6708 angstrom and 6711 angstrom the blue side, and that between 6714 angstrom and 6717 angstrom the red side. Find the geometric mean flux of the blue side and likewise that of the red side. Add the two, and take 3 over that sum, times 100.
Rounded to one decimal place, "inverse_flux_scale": 23.1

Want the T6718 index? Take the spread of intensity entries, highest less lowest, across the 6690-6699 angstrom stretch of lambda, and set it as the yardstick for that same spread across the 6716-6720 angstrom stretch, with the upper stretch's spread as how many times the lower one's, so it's 0.3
